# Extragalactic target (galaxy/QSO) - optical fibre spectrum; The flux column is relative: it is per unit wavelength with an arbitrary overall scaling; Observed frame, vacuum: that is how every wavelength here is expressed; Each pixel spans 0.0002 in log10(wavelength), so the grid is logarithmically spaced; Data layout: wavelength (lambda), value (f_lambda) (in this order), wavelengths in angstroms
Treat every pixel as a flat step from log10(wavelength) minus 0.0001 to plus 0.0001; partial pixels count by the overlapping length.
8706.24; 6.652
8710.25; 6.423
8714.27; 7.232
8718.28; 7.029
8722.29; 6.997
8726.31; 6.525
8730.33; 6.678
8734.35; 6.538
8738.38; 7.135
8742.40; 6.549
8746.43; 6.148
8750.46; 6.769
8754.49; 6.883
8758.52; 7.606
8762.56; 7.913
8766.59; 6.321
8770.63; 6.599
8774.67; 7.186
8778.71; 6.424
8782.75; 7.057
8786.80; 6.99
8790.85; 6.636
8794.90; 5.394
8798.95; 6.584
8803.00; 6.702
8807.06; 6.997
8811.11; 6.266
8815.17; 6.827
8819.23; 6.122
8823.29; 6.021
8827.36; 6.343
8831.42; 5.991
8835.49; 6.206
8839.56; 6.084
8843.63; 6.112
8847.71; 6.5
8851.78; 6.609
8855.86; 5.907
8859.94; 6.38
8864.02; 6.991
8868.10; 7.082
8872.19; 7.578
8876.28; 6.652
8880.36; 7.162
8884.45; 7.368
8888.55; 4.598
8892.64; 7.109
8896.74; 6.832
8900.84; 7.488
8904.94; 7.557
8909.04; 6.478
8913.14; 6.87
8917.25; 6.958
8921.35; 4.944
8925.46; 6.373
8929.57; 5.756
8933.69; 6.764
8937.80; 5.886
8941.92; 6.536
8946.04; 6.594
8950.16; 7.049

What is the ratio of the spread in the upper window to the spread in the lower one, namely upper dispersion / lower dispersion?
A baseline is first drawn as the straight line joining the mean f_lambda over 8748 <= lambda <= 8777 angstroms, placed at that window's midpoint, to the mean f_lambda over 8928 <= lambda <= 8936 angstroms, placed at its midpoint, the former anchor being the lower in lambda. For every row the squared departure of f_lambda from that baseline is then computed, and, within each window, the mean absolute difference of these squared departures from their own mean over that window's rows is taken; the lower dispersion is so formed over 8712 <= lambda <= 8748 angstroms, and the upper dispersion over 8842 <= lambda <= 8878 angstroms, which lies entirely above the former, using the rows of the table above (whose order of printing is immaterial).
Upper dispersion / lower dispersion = 1.1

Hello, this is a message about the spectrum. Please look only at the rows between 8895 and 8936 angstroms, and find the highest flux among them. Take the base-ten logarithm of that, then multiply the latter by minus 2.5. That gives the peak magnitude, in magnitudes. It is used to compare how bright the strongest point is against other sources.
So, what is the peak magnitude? -2.20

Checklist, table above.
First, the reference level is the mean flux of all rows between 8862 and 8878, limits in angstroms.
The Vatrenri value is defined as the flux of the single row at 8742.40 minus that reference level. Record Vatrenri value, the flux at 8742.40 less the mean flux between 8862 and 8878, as -0.5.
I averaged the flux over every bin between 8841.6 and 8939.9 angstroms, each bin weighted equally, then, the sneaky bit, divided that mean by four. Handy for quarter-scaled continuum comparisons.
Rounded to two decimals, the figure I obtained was 1.65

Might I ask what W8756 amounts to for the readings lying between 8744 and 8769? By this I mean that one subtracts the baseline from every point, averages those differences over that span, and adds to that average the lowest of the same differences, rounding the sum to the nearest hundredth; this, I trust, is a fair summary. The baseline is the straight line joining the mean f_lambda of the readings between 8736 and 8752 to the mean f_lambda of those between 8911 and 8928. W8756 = -0.18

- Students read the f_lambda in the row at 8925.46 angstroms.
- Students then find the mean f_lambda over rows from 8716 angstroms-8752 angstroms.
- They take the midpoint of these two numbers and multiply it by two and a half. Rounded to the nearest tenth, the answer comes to 16.4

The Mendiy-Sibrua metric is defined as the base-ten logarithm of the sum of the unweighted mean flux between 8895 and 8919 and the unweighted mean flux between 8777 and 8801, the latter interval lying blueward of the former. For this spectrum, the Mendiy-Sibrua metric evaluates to 1.132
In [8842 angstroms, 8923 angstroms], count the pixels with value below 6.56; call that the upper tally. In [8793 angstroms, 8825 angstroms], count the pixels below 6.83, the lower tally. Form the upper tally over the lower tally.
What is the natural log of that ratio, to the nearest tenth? 0.0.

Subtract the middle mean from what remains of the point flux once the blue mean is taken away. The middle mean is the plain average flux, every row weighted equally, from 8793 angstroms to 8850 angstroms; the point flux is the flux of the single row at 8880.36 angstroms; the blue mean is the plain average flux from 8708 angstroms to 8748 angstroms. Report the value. -5.9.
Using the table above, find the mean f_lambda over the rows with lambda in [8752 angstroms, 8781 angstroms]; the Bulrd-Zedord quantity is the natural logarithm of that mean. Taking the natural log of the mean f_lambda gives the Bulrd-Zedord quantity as 1.94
